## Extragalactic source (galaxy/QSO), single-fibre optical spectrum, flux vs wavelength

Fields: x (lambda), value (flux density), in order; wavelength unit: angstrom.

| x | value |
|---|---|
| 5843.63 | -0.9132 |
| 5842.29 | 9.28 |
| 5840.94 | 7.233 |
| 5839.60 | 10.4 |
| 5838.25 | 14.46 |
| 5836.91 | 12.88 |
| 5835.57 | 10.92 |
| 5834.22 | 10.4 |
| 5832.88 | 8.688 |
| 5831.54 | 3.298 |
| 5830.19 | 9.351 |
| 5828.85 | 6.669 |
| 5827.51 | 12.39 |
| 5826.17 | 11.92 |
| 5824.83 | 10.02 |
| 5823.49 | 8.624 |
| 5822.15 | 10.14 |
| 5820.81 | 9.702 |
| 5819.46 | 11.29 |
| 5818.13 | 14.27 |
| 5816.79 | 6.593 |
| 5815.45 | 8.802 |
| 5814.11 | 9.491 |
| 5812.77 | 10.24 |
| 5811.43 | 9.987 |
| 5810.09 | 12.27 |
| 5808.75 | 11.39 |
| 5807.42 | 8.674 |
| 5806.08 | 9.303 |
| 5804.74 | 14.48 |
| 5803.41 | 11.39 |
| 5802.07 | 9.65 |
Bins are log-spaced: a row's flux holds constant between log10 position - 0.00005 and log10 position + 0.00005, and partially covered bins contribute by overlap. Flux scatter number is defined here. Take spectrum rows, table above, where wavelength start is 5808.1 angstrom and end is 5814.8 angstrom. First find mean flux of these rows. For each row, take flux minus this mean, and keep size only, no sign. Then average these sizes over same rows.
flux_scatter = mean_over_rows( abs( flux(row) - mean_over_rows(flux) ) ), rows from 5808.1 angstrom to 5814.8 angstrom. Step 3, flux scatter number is 0.9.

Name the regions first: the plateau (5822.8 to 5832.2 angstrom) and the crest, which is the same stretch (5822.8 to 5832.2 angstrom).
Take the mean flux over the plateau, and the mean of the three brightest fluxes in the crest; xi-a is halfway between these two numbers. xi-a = 10.2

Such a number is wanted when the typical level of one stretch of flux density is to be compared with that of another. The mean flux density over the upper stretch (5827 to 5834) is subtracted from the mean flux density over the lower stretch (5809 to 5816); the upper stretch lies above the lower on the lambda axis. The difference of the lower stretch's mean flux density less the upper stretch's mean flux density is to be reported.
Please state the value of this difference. 2.1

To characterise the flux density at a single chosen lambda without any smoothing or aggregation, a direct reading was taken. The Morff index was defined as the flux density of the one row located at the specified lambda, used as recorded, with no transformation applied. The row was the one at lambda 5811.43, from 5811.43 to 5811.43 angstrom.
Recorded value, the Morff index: 9.987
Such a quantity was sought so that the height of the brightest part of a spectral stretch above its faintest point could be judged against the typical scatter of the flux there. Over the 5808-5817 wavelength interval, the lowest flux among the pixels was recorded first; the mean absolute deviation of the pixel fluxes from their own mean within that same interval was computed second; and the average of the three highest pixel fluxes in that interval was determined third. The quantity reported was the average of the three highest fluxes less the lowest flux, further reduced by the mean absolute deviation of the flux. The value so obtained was 3.40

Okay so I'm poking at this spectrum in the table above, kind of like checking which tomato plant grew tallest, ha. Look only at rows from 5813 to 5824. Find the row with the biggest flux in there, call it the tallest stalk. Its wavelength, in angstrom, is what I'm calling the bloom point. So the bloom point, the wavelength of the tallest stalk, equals 5818.13 angstrom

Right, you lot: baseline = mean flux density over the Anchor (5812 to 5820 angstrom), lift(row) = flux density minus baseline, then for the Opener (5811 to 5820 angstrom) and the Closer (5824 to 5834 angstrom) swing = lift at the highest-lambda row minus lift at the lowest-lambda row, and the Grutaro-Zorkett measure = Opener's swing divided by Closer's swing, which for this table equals -1.0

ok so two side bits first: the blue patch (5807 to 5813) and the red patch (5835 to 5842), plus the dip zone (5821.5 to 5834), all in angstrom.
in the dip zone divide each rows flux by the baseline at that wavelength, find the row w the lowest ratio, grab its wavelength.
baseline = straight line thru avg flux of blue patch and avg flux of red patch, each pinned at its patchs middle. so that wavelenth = 5831.54 angstrom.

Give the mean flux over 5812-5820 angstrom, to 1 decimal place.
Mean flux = 10.1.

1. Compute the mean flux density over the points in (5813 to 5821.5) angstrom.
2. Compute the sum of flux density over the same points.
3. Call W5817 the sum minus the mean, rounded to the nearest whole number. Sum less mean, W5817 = 50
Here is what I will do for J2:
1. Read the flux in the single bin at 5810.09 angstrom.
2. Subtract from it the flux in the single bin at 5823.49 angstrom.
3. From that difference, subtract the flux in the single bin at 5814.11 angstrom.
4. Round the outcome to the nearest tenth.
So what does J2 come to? -5.8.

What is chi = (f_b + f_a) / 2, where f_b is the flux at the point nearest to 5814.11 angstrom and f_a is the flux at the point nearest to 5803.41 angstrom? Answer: 10.4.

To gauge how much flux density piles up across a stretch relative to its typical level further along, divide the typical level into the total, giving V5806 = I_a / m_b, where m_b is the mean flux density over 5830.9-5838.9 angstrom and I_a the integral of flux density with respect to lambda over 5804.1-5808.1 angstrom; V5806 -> 4.3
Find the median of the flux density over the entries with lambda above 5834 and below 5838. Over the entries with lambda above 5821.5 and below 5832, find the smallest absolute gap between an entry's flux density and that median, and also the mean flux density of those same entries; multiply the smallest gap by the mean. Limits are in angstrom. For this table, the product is 7.1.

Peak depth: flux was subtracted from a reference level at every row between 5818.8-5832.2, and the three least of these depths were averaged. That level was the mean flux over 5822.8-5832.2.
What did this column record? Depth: -3.0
